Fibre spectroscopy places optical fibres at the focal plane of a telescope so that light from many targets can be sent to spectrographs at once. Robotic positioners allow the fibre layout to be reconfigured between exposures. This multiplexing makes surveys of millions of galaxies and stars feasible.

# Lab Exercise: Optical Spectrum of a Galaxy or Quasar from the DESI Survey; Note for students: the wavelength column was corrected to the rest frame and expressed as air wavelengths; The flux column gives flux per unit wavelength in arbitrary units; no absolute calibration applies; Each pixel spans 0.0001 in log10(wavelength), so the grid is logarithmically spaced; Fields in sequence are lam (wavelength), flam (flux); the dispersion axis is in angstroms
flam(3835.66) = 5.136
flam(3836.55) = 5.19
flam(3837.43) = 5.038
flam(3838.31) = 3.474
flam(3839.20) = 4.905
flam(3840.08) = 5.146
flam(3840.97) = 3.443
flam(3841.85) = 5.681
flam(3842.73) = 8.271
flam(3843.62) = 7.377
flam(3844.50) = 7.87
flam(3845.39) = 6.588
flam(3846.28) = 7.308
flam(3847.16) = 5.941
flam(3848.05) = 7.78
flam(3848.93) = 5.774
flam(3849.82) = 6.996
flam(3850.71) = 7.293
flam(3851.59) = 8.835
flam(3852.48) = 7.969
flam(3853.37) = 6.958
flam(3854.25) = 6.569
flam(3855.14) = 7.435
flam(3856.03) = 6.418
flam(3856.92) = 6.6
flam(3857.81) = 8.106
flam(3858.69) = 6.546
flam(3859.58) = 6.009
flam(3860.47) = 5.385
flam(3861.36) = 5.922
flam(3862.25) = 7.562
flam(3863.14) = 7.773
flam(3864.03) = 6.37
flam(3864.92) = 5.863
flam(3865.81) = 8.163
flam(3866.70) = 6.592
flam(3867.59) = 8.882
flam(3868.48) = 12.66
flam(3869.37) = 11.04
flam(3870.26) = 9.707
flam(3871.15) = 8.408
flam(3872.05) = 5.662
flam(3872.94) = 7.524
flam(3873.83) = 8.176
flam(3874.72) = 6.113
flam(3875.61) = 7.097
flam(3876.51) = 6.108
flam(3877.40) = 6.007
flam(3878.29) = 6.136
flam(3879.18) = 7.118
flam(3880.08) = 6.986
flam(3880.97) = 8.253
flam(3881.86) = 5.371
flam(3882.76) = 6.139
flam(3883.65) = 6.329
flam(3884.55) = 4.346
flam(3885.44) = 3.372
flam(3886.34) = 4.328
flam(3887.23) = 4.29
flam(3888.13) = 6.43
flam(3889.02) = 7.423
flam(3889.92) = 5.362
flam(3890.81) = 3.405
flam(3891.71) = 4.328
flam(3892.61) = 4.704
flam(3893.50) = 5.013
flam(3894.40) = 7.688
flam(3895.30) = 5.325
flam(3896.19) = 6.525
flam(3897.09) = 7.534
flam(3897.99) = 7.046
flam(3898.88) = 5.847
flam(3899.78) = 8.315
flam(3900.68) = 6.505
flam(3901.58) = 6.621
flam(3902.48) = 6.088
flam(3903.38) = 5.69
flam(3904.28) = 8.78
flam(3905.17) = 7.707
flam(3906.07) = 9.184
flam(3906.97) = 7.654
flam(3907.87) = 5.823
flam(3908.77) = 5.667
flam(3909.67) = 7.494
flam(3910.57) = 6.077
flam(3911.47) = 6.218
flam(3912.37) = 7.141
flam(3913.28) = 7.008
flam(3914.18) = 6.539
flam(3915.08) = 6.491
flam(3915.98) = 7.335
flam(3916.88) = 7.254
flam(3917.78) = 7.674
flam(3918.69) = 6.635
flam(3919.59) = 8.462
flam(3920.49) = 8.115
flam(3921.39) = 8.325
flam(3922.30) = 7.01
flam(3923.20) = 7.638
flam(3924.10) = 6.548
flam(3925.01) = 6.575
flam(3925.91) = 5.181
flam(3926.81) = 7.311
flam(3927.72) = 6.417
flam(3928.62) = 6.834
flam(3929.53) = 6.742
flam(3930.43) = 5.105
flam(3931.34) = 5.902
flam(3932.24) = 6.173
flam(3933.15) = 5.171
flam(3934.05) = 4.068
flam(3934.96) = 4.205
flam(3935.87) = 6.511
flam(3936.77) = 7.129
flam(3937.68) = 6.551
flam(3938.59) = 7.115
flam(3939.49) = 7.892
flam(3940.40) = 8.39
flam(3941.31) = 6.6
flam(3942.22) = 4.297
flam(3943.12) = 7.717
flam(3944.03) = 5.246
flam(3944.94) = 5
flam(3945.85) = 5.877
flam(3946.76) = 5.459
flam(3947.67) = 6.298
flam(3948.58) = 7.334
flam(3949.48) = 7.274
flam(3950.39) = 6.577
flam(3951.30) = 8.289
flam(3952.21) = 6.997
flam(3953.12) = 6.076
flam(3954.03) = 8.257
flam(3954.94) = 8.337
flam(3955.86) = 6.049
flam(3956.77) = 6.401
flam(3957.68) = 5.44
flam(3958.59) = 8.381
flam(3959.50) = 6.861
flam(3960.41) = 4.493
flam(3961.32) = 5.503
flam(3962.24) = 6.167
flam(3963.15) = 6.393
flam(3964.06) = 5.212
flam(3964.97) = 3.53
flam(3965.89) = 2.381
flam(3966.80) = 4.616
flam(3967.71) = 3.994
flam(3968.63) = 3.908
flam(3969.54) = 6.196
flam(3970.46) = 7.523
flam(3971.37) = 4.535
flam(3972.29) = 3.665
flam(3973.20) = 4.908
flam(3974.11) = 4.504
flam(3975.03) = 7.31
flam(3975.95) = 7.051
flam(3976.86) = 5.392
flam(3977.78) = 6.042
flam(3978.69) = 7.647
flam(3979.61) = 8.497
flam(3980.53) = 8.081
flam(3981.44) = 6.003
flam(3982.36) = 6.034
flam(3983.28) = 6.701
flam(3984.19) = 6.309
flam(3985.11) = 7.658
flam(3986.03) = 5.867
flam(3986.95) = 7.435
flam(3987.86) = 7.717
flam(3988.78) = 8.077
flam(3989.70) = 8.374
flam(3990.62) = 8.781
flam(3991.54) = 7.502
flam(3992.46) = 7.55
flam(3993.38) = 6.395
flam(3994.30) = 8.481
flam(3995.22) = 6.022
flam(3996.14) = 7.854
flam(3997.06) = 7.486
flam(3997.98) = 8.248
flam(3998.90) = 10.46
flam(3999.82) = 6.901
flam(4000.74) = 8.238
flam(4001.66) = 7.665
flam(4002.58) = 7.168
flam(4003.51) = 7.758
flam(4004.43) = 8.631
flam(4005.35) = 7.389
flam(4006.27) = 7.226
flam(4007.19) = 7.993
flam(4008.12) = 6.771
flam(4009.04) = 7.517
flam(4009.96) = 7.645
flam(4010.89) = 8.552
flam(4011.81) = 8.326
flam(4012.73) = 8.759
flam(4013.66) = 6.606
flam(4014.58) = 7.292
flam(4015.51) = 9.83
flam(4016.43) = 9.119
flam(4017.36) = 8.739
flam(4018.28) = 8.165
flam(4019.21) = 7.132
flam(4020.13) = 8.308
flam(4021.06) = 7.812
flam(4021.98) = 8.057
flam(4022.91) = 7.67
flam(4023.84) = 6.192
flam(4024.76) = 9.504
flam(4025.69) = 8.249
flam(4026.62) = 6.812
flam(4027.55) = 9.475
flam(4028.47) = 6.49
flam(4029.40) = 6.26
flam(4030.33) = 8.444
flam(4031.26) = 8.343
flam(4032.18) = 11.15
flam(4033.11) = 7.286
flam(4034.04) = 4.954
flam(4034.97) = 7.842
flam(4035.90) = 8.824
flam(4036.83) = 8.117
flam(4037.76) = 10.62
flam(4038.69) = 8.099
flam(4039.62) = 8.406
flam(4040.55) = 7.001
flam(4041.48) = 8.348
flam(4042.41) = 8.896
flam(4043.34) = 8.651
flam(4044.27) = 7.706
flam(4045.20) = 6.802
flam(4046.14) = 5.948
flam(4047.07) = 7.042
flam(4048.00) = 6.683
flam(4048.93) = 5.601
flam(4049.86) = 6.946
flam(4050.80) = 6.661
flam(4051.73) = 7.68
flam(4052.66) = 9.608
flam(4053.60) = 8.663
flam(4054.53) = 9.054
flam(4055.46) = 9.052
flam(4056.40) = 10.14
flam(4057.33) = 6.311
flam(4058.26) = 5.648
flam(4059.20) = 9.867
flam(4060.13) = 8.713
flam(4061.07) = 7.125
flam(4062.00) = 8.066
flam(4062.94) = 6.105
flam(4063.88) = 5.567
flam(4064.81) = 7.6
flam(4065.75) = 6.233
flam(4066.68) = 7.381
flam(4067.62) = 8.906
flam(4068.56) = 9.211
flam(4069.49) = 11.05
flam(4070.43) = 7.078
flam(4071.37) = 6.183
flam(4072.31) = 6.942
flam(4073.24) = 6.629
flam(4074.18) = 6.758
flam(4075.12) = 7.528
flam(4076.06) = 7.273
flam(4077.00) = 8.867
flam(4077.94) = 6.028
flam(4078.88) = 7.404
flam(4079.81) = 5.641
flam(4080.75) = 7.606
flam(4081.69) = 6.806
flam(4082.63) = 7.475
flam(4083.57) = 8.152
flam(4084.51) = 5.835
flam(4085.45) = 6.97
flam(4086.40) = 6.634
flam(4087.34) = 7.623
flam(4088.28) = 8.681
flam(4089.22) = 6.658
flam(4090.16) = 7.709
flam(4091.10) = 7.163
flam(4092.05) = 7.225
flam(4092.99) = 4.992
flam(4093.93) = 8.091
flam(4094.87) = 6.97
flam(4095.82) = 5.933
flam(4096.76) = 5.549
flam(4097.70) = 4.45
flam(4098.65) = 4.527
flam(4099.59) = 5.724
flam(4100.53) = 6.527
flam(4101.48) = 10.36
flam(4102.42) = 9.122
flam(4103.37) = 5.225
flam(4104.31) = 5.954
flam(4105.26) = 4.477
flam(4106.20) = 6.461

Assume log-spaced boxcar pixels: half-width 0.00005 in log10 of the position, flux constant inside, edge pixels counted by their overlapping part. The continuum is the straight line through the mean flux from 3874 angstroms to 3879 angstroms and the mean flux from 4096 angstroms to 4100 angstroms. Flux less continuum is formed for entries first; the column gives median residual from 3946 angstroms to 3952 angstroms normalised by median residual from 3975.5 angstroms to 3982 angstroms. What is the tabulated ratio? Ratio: 0.8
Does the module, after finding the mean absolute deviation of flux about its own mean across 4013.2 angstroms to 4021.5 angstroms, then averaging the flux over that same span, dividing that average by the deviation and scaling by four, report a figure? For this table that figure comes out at 41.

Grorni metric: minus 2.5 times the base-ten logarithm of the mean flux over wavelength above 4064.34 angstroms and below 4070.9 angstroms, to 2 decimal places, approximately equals -2.29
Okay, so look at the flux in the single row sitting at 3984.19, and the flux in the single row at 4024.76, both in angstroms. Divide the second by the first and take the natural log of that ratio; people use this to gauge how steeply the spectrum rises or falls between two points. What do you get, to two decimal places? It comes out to 0.41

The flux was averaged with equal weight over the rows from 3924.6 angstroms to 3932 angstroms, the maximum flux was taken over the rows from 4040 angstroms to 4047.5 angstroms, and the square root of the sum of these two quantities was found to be 3.89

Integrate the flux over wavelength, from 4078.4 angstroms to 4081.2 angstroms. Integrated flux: 19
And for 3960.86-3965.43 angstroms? 24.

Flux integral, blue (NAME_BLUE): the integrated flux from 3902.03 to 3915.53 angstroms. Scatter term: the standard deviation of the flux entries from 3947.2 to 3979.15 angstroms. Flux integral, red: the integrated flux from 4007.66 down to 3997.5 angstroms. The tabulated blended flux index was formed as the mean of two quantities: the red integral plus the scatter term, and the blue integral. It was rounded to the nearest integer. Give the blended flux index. 88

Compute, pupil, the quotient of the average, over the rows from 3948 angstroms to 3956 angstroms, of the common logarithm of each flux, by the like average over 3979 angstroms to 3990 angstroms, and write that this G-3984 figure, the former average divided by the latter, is 1.00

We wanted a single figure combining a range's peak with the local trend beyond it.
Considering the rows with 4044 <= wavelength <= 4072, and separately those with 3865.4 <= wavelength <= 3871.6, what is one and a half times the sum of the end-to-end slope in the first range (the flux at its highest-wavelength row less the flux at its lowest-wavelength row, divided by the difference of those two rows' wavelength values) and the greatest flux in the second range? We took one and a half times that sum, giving 18.9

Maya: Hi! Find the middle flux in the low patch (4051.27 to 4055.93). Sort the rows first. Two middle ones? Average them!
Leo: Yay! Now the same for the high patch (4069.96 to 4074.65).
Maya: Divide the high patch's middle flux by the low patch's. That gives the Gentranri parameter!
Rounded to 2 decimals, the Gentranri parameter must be 0.75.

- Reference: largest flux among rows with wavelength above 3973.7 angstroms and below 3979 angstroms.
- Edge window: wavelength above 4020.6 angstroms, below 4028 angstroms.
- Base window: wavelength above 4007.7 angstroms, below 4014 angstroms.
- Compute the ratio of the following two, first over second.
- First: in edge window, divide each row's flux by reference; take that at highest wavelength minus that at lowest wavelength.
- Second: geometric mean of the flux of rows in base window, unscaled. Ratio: 0.028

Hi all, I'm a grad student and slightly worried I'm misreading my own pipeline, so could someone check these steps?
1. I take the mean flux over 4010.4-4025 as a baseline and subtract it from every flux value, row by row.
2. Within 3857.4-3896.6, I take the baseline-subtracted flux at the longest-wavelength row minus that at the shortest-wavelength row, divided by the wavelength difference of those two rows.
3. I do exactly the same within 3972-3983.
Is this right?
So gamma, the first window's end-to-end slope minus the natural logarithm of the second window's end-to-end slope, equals 1.41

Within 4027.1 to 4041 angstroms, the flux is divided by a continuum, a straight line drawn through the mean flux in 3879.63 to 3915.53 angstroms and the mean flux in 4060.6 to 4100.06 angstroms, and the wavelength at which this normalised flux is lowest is 4034.04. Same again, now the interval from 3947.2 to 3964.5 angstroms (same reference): 3960.41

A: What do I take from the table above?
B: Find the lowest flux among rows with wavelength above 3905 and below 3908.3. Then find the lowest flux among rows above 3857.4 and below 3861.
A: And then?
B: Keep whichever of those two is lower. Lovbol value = 5.4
